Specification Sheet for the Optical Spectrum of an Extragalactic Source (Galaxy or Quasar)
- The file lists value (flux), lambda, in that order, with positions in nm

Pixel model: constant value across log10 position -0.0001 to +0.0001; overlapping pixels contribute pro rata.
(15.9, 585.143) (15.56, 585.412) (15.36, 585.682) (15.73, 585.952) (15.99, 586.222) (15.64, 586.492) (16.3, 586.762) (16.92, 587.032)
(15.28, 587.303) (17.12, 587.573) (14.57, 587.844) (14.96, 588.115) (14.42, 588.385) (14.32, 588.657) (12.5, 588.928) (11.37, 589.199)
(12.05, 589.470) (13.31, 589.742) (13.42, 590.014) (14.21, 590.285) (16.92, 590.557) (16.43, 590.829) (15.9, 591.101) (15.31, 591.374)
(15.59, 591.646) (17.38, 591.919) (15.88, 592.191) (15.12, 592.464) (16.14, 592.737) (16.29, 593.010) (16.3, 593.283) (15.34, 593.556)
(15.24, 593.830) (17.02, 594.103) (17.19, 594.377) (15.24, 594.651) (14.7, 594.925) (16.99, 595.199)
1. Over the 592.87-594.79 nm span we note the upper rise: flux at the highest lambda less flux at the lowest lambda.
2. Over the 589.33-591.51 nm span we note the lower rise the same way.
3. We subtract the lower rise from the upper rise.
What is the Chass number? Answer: -4.3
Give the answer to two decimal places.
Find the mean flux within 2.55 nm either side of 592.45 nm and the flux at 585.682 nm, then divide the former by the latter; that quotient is 1.03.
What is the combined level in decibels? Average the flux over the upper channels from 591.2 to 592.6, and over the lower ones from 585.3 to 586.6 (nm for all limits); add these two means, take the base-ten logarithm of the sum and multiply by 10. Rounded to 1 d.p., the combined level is 15.0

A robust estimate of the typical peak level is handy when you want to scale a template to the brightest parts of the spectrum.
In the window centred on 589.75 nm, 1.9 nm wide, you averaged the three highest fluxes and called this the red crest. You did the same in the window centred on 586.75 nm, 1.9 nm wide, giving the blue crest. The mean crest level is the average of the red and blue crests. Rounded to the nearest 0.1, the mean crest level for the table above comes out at 15.8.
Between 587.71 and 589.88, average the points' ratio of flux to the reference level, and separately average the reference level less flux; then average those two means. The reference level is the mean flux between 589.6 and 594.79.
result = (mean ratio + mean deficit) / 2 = 1.6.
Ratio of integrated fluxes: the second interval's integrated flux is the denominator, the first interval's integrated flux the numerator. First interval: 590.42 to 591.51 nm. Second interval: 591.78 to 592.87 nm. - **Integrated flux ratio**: 1.00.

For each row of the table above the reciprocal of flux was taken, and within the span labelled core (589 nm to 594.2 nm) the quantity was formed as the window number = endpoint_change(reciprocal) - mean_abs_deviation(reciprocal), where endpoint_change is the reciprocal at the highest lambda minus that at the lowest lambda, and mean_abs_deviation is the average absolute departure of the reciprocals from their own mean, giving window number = -0.0353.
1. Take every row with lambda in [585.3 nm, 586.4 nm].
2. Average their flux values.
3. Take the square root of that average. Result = 3.96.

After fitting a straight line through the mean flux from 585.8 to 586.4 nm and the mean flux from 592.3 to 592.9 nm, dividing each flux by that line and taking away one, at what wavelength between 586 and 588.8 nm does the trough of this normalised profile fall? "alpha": 588.657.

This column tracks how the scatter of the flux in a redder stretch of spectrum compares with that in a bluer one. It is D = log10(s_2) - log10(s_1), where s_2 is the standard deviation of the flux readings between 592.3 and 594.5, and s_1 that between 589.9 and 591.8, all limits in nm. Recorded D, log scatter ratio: -0.19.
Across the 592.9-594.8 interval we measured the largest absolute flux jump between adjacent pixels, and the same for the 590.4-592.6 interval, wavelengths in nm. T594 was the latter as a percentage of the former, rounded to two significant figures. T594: 92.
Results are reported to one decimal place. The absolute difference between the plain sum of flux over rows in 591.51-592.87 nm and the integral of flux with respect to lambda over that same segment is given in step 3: 58.3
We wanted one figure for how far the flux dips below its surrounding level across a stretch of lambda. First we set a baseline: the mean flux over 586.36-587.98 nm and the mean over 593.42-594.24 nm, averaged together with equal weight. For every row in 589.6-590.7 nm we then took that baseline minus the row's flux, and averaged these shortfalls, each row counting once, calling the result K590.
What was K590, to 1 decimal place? 1.5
